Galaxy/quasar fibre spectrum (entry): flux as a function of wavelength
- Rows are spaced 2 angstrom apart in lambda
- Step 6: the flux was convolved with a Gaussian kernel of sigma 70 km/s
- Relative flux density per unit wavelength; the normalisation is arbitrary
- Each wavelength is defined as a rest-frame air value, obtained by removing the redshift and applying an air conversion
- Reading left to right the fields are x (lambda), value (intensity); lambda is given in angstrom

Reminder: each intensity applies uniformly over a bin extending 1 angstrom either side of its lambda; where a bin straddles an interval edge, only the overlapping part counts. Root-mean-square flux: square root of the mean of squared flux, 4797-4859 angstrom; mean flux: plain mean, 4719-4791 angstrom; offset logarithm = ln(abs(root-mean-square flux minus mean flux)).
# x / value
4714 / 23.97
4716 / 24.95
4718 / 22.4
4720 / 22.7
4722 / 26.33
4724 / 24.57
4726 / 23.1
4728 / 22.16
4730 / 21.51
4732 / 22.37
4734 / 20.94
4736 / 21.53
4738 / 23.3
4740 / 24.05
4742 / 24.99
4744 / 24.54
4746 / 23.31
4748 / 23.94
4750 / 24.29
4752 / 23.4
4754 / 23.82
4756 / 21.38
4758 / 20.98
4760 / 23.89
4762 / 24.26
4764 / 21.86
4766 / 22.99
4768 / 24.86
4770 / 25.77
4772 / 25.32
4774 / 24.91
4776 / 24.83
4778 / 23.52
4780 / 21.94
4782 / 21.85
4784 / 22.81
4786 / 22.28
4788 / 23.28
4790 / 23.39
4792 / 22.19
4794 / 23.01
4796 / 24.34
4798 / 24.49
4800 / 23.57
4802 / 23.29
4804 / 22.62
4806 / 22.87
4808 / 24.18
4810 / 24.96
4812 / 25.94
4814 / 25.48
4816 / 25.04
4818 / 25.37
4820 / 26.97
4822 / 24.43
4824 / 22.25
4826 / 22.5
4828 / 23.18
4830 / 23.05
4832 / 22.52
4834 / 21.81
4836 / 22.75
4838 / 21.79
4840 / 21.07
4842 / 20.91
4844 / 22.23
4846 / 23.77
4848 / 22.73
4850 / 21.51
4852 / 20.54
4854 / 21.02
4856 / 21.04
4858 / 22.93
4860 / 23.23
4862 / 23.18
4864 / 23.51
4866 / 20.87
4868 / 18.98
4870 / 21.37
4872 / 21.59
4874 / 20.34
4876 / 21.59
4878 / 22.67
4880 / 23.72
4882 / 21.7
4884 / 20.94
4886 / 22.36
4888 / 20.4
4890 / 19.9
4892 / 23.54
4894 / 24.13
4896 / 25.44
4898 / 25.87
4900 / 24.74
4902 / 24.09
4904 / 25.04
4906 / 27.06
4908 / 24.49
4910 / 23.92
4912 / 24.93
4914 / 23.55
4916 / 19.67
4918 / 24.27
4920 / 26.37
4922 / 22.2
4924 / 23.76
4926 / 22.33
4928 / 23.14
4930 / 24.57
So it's -1.7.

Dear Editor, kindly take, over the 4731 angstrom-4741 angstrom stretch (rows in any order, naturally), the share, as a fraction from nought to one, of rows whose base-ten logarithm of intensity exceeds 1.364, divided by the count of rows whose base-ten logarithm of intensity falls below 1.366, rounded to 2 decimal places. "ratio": 0.13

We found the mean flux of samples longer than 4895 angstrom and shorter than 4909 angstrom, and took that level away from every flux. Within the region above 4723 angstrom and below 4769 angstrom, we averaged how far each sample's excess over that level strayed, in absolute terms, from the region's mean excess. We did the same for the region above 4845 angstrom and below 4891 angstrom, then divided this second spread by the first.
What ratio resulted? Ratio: 1.00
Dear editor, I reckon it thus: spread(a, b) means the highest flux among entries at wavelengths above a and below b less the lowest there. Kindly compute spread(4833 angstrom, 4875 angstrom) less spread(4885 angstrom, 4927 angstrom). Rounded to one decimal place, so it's -2.6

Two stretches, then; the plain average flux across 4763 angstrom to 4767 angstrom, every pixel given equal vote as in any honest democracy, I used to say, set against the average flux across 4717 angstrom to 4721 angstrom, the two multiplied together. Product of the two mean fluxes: 506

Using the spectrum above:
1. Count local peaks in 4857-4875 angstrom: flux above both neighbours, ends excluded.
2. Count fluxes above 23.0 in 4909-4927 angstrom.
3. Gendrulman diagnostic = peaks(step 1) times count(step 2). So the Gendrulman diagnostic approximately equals 18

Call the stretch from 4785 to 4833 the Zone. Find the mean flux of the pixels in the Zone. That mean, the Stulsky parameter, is 23.8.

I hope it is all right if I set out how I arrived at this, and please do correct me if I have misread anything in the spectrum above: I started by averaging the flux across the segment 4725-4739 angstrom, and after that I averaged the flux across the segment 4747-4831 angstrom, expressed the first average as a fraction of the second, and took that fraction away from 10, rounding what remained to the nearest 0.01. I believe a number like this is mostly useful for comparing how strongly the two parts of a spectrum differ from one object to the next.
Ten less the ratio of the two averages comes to 9.07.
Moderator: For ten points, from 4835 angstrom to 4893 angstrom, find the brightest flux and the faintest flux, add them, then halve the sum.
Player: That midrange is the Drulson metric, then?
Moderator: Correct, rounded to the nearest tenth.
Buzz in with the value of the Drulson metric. 21.4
